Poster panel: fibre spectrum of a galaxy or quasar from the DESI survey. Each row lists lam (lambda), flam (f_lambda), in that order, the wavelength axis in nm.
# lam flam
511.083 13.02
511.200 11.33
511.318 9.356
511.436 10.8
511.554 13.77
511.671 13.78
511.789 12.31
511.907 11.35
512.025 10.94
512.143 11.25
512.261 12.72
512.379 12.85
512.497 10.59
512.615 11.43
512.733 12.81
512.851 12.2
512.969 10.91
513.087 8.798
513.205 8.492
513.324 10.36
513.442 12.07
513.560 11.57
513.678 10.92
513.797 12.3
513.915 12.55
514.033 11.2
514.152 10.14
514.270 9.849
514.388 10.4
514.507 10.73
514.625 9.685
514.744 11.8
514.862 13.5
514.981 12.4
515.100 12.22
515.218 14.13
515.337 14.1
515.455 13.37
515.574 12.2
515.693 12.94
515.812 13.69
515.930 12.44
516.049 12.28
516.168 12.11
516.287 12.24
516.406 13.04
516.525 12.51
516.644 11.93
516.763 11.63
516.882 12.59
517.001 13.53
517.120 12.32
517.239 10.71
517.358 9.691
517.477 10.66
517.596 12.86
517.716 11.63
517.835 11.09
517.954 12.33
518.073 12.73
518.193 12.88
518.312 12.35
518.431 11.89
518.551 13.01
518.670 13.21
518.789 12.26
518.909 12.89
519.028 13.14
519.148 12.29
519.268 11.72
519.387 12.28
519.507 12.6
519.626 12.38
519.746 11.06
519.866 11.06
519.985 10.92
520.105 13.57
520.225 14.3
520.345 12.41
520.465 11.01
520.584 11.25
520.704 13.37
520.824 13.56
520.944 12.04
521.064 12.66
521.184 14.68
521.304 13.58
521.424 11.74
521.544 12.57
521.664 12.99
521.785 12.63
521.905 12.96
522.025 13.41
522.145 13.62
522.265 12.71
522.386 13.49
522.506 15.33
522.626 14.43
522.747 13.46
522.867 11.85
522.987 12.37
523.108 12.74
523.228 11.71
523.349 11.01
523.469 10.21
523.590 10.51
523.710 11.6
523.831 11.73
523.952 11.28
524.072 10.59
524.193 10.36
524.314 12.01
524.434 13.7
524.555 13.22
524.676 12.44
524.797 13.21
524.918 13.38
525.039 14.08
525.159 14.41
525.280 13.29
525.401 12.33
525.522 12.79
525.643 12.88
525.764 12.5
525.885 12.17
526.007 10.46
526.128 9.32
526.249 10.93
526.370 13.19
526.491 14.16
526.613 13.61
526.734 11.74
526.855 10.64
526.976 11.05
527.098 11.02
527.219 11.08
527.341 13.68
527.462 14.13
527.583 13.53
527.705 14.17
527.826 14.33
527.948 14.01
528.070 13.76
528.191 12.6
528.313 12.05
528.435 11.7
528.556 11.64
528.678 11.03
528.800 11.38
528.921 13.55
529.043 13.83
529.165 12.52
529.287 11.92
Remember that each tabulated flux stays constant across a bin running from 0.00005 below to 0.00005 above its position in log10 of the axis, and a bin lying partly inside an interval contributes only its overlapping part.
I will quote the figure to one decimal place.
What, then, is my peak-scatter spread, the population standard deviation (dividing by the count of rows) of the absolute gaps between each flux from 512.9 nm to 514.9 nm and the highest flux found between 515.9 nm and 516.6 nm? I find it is 1.2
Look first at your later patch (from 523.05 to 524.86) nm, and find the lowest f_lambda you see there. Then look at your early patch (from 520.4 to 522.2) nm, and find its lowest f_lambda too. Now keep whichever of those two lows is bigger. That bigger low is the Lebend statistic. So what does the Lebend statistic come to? 11.0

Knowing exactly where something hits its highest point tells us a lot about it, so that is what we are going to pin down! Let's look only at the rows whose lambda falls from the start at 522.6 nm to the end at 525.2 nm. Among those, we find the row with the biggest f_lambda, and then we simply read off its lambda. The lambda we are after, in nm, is 522.626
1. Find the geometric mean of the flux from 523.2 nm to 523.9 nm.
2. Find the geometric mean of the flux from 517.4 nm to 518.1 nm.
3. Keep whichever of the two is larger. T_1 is 11.9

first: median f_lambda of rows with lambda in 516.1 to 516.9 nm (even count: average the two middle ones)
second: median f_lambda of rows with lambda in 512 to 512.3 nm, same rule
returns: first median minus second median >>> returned 0.99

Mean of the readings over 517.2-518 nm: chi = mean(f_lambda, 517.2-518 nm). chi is 11.3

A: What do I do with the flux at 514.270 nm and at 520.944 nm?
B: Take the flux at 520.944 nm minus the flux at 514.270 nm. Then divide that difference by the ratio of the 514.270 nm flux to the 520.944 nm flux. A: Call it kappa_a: 2.7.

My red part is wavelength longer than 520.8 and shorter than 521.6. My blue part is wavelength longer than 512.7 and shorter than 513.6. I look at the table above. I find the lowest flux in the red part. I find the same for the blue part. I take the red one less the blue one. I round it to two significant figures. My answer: 3.2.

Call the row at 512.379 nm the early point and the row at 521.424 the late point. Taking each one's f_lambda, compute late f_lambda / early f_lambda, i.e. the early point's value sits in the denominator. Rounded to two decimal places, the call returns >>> 0.91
